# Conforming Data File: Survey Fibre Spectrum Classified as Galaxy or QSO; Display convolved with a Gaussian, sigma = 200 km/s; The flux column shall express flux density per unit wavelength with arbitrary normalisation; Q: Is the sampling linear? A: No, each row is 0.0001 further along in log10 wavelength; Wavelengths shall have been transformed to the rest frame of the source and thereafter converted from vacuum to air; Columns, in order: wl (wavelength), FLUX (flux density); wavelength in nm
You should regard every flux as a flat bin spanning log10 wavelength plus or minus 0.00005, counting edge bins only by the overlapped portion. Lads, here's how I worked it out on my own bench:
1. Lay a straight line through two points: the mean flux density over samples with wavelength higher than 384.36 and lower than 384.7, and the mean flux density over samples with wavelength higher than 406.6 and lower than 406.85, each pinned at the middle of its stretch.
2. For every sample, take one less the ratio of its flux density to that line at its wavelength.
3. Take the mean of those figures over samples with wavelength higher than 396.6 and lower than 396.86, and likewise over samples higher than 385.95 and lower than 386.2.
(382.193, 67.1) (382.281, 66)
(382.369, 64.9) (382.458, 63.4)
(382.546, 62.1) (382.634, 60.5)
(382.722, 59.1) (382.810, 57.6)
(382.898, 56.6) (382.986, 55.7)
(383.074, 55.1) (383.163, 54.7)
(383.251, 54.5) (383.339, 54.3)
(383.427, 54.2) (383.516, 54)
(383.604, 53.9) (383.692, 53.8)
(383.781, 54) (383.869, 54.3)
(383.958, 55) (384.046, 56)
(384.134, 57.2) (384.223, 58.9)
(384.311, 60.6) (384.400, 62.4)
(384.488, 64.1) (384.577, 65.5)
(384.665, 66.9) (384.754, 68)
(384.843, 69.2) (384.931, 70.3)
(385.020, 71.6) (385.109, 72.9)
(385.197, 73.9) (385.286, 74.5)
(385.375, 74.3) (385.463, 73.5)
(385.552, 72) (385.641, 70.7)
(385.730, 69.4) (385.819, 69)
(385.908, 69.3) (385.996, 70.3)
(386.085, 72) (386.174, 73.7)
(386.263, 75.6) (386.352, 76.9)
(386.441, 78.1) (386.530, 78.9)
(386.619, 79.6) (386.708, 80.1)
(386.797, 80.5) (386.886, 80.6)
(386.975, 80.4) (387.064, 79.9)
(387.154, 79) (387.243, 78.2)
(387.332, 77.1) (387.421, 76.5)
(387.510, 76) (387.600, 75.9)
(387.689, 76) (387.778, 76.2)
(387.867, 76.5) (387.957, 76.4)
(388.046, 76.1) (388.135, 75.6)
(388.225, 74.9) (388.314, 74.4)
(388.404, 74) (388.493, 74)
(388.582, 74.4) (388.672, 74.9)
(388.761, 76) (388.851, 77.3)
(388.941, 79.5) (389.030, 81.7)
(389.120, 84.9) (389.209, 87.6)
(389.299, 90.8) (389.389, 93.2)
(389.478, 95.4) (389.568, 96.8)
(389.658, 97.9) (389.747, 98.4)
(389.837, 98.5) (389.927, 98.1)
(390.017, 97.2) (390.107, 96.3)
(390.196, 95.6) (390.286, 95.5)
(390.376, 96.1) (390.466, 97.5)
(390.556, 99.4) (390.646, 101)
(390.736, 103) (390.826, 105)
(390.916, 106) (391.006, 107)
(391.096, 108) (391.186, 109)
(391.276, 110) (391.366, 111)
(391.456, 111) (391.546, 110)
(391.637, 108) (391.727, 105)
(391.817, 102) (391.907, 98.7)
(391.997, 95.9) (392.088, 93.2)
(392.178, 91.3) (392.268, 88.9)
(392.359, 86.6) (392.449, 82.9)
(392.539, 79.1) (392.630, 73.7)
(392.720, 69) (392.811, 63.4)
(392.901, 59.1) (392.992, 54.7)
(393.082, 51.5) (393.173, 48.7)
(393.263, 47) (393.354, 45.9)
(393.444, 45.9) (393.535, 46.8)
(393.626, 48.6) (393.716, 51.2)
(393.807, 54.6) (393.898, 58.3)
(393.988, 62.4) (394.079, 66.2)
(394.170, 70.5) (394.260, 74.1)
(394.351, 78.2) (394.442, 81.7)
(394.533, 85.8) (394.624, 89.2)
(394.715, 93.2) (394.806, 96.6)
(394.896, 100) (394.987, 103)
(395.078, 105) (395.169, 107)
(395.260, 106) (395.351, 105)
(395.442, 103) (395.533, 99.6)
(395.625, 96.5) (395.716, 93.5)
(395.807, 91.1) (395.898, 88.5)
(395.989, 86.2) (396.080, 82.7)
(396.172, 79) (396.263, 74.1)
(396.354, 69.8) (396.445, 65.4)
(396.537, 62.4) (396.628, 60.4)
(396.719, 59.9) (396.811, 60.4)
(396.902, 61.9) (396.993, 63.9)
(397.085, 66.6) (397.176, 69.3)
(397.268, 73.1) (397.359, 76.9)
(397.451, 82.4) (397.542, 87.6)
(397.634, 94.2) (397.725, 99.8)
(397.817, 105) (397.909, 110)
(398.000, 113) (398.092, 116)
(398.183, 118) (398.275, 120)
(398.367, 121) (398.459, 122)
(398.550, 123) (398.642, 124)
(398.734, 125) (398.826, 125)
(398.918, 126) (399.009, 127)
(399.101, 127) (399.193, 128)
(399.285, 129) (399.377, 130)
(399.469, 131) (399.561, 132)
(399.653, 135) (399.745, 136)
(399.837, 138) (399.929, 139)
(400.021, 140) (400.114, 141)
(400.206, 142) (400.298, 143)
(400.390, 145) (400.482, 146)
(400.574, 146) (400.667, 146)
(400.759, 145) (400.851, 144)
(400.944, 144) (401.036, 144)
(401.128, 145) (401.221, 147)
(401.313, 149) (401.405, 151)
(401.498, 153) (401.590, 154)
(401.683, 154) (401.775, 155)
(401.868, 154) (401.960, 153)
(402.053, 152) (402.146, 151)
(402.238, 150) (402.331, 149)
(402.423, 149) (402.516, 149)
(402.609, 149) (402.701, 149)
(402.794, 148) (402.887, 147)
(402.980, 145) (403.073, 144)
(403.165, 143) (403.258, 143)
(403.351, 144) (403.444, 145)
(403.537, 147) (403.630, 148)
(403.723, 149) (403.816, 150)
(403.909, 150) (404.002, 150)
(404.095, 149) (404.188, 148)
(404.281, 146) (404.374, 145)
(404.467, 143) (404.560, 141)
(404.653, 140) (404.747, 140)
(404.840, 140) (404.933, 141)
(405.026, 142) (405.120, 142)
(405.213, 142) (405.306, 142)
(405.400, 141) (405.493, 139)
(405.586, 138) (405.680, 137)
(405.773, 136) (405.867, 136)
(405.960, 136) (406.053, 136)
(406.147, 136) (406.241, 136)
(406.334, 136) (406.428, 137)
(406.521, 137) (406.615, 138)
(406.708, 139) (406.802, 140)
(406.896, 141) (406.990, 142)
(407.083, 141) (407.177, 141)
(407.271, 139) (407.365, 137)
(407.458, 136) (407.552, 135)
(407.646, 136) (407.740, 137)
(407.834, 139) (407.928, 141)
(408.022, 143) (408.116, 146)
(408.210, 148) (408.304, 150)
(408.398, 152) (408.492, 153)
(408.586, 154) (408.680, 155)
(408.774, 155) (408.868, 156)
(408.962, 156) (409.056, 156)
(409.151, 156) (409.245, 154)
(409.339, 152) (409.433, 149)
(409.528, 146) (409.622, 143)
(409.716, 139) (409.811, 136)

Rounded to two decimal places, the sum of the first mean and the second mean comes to 0.40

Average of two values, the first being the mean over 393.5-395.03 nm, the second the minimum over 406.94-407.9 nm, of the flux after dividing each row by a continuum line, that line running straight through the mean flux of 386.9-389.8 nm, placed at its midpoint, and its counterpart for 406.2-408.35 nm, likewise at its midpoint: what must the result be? 0.85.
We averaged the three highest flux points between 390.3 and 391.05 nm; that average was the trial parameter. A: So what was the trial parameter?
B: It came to 106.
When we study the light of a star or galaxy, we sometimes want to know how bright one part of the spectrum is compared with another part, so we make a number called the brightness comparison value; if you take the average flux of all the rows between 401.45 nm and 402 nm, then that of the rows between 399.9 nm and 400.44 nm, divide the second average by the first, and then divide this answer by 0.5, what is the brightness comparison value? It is 1.8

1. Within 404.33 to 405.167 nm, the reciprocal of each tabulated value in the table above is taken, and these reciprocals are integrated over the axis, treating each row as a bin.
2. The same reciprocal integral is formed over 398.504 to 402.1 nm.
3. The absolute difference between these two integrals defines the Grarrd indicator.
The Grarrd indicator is 0.020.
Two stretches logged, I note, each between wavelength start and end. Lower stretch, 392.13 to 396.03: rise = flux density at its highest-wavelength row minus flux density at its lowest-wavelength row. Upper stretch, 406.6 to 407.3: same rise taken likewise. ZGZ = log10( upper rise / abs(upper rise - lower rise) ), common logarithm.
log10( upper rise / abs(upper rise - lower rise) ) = -0.79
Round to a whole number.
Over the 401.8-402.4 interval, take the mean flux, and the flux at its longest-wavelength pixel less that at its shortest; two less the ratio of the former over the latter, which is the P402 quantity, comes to 32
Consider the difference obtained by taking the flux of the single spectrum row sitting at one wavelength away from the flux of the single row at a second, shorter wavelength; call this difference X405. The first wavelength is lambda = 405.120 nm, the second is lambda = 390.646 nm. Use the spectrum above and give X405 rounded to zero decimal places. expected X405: -41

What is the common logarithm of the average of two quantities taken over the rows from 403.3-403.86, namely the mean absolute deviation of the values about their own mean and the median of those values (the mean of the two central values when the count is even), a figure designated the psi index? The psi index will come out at 1.87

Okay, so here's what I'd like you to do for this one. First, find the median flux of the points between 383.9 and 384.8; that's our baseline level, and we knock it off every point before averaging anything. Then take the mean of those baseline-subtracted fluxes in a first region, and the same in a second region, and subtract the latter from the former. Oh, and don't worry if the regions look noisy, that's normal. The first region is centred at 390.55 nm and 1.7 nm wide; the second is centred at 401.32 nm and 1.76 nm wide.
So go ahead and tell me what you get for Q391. -47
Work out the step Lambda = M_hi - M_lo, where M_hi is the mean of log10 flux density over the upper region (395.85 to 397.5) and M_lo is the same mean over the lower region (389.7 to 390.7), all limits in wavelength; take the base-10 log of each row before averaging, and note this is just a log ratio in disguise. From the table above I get -0.14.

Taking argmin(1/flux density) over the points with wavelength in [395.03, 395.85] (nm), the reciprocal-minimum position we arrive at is 395.169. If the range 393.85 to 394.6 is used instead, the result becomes 394.533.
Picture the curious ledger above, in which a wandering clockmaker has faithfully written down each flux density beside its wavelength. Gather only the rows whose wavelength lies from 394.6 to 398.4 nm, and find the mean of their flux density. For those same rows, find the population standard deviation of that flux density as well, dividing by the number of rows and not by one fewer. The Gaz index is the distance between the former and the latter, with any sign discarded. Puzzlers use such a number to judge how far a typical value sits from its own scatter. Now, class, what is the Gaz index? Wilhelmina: 71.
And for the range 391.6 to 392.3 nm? 92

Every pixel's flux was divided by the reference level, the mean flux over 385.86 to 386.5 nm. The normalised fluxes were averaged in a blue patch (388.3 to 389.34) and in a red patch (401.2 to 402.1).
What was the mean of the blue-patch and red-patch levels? 1.57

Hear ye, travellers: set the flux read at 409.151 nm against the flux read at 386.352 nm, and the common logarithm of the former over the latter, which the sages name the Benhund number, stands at 0.31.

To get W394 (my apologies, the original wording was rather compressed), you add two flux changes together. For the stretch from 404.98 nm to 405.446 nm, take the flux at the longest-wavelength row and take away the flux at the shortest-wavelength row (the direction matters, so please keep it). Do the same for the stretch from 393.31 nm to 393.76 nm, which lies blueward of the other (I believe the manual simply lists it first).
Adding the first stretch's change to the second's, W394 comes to 4.3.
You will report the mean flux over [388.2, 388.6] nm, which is 74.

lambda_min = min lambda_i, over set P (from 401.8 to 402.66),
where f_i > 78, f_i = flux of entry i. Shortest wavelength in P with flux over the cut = 401.868 nm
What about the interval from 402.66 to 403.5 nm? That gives 402.701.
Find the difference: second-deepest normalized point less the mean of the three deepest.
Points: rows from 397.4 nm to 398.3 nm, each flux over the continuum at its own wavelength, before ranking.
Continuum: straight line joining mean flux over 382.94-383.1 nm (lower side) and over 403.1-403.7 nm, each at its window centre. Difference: -0.0038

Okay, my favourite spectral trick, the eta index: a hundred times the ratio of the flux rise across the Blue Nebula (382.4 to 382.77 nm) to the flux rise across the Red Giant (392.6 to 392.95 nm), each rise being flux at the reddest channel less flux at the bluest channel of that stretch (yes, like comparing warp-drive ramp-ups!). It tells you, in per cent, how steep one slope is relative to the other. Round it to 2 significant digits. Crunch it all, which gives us 29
